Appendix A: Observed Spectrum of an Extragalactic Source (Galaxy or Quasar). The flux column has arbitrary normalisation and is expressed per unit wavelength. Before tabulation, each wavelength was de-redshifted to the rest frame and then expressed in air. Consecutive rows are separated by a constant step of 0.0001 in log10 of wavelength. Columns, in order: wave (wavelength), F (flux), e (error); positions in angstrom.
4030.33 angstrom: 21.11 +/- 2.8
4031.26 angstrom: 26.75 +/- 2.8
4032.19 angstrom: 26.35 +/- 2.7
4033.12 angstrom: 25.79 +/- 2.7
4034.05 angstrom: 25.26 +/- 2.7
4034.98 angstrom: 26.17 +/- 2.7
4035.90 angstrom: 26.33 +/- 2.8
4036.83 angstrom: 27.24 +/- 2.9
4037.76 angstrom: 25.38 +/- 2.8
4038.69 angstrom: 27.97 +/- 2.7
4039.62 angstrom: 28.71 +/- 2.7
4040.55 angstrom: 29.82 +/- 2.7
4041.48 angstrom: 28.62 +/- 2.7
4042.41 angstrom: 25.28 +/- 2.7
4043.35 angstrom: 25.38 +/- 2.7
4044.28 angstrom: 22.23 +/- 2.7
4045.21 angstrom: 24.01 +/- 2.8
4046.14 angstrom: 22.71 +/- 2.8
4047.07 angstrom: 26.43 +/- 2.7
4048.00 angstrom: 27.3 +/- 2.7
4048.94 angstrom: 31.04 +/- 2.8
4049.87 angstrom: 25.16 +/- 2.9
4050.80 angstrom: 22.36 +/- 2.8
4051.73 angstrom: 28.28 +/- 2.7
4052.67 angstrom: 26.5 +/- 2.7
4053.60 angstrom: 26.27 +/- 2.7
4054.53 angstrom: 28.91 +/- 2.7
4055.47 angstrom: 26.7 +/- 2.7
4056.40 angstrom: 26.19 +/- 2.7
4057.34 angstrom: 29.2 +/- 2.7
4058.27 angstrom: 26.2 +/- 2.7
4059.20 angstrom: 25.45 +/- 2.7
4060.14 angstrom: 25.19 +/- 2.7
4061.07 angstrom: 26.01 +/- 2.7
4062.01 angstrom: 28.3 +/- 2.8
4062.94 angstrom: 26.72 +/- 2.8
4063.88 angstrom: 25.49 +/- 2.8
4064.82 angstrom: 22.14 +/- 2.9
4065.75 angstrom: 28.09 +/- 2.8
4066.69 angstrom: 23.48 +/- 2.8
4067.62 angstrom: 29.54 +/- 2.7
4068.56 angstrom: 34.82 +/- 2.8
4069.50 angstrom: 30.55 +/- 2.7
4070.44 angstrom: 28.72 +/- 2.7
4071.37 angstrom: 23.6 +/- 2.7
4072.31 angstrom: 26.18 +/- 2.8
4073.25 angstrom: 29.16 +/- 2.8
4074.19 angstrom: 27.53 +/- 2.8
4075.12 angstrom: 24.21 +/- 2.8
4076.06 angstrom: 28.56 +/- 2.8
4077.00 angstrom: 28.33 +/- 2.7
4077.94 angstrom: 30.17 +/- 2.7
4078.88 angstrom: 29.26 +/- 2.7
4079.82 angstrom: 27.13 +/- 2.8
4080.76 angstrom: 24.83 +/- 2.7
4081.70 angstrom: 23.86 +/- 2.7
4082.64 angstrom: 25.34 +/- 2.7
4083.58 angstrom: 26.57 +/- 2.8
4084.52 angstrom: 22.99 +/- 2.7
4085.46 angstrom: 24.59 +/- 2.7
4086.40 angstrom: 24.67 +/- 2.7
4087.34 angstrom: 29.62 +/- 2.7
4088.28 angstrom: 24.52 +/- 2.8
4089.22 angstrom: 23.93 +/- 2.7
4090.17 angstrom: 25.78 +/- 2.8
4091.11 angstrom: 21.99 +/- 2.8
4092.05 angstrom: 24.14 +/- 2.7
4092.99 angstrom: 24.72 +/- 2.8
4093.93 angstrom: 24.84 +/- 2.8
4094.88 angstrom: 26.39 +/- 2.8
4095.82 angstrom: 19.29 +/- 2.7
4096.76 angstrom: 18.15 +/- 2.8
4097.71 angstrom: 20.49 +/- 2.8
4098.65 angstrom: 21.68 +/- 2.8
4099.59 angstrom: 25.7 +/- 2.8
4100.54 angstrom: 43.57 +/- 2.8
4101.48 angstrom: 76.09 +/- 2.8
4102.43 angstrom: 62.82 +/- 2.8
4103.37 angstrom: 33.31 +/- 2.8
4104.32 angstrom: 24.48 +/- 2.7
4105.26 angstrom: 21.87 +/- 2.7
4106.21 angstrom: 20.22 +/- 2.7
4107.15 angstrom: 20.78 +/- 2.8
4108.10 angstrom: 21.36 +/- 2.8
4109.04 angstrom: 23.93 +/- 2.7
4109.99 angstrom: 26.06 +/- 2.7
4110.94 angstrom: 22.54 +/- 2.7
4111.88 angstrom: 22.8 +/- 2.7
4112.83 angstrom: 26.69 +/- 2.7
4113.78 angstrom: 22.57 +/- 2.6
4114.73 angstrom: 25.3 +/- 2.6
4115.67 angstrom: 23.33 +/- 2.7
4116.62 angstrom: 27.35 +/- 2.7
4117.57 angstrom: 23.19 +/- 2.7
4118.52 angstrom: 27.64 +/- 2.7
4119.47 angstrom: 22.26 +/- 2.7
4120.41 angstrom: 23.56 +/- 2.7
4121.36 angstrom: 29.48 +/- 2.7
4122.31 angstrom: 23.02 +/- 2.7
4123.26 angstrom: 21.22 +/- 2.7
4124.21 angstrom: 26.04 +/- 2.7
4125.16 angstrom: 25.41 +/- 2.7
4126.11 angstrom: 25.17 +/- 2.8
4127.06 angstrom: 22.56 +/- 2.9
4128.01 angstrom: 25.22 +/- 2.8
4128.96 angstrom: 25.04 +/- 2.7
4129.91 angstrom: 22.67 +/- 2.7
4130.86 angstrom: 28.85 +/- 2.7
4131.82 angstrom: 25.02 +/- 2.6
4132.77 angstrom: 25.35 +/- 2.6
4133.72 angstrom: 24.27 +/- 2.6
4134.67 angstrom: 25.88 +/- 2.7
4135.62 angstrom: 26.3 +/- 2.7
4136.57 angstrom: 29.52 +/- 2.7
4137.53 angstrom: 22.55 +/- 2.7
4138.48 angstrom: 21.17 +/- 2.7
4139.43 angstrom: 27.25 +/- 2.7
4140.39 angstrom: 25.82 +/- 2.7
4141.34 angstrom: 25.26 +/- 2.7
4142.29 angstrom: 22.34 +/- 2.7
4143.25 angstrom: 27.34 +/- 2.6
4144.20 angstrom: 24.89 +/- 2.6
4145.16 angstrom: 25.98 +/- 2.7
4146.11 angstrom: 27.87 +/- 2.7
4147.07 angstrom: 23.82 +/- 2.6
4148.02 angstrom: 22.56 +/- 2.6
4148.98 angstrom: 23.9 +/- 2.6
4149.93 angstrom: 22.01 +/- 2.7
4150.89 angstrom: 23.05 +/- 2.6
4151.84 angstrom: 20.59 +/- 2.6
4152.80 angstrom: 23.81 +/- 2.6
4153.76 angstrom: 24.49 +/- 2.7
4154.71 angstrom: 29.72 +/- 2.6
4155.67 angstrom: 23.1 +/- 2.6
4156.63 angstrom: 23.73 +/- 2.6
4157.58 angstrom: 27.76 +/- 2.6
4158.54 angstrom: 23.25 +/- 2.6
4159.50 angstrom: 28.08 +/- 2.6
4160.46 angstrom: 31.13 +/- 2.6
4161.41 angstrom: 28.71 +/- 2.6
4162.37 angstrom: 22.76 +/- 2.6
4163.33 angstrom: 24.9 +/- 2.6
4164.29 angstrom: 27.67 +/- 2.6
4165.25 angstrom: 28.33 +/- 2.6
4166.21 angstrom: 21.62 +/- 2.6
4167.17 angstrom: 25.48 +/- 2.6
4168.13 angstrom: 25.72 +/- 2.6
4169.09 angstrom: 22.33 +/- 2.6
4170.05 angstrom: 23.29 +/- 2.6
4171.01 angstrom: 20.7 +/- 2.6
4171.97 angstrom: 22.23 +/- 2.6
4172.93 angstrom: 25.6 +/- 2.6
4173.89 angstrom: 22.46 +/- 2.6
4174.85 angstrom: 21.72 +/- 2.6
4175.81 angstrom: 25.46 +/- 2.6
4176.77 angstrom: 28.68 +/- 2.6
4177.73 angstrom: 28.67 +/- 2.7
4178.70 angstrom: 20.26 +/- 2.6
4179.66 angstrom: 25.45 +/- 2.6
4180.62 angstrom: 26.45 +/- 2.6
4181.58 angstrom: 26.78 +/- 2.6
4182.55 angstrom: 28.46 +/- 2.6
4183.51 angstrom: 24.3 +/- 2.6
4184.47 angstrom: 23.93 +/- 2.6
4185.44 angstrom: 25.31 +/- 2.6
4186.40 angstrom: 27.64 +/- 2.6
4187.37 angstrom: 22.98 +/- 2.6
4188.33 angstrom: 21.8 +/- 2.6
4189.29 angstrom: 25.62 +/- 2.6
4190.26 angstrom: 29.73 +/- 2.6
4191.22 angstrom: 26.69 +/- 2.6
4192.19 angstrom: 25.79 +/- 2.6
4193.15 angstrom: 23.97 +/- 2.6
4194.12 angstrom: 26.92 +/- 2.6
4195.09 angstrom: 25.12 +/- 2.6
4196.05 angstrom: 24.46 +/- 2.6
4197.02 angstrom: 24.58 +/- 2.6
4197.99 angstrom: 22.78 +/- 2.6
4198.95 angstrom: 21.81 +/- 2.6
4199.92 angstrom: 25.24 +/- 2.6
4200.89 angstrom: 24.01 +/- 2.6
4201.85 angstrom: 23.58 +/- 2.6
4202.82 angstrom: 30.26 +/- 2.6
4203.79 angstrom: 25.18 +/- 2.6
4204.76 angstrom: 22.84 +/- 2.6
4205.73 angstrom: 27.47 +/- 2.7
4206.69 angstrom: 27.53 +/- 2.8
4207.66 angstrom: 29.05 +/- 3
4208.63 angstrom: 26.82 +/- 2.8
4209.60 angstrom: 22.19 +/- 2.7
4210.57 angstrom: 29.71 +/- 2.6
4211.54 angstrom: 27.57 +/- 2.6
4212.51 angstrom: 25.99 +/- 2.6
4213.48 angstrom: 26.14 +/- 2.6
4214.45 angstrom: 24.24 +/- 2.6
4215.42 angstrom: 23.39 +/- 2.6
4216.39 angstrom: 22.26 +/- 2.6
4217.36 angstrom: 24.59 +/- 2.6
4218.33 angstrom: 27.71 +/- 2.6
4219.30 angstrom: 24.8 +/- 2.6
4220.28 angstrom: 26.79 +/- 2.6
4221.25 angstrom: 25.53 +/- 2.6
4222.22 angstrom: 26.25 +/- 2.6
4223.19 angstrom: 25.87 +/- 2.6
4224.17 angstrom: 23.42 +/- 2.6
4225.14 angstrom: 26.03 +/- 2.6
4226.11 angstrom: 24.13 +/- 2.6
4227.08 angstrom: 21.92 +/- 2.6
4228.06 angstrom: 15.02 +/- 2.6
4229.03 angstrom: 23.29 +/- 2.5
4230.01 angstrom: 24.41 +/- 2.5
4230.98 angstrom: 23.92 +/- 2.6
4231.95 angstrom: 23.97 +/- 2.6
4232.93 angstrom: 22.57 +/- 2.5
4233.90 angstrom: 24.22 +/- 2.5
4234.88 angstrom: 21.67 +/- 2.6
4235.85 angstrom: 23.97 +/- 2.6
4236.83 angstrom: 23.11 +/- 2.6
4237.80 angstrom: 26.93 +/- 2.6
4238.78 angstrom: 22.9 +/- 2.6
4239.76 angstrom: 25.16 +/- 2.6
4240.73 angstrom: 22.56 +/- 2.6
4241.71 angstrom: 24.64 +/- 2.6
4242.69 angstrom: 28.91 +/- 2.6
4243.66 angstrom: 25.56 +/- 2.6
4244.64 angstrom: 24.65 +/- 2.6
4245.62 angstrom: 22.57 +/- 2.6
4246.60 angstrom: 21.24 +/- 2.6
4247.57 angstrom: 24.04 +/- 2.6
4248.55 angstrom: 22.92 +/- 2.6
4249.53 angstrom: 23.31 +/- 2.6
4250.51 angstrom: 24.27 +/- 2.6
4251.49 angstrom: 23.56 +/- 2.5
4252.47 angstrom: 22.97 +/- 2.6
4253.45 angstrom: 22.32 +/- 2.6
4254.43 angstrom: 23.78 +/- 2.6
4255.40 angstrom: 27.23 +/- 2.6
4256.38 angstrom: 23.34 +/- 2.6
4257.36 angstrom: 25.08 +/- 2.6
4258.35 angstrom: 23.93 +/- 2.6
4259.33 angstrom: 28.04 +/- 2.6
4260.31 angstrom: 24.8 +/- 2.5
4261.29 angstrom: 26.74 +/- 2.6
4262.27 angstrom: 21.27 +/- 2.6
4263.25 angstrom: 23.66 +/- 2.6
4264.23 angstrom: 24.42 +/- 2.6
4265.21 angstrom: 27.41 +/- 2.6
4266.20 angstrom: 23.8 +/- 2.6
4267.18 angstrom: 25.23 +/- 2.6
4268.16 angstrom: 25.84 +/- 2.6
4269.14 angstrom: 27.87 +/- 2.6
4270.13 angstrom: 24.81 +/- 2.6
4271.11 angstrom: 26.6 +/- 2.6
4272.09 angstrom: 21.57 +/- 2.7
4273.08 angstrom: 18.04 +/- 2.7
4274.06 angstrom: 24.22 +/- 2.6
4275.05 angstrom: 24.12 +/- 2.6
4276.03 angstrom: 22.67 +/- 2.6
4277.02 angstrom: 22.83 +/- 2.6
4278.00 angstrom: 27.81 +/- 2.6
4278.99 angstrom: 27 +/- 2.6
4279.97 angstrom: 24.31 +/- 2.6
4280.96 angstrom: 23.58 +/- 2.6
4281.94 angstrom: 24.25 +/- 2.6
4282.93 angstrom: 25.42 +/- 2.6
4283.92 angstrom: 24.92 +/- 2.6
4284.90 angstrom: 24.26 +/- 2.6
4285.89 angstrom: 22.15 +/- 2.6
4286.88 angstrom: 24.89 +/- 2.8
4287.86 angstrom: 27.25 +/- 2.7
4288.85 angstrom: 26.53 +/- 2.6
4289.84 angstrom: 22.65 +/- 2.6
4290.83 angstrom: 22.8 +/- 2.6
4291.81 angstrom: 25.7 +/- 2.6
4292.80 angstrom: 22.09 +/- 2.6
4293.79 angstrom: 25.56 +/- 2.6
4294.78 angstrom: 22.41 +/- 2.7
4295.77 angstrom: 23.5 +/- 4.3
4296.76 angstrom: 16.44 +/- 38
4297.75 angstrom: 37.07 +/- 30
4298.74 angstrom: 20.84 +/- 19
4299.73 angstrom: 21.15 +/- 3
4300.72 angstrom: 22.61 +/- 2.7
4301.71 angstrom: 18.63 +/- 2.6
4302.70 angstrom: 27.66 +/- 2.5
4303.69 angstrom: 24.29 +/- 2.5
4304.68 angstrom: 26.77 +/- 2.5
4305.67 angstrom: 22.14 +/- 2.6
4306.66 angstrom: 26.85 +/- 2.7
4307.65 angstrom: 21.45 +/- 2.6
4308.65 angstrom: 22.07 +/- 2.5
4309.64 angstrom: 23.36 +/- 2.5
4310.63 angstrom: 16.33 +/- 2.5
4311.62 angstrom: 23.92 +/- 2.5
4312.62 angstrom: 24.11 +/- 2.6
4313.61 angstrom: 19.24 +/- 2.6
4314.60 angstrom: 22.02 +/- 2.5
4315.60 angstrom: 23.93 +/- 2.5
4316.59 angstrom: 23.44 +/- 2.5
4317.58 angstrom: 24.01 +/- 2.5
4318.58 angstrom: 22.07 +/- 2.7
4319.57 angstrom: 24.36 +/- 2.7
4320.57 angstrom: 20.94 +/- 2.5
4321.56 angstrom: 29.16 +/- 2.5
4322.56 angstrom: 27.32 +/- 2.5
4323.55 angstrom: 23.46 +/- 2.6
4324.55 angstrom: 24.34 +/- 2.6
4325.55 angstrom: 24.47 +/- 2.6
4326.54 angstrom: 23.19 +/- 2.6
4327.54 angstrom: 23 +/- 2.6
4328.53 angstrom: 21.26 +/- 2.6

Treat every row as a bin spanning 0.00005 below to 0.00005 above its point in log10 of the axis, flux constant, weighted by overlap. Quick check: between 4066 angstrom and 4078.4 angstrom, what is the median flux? 28.6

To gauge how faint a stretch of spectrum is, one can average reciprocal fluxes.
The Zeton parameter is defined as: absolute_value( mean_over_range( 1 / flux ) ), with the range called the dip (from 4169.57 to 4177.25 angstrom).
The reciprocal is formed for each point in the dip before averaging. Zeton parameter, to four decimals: 0.0425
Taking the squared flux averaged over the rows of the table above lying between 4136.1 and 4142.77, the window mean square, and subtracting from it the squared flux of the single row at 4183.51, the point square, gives 34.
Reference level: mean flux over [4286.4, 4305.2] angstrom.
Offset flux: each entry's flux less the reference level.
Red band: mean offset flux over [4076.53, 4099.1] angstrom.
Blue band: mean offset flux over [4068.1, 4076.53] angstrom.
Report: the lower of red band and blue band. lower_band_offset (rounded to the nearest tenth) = 0.6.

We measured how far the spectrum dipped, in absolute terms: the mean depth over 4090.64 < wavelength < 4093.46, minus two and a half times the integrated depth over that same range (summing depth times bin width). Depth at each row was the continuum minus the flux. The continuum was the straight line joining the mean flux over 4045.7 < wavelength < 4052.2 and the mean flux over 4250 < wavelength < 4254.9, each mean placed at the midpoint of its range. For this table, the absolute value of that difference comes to 12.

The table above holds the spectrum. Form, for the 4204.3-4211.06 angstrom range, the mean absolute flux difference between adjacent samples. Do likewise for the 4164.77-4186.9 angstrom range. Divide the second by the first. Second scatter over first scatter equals 0.77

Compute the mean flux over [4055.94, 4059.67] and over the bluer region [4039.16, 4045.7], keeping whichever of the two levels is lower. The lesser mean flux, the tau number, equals 26.3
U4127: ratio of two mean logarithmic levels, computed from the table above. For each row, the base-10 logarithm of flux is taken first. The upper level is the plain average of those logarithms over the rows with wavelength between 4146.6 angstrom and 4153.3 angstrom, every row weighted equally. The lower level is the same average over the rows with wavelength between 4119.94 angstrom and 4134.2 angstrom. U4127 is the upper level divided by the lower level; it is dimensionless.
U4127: 0.974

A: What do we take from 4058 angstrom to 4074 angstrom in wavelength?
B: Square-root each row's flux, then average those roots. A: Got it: 5.19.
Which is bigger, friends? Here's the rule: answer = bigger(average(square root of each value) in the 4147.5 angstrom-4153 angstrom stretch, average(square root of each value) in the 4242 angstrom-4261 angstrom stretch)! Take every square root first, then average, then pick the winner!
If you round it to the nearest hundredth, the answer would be 4.93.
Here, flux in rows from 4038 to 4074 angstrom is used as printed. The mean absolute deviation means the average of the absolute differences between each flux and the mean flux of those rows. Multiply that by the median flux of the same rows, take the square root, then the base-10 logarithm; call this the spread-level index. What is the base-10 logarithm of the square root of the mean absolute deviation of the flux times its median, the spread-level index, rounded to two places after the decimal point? 0.87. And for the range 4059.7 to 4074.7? 0.90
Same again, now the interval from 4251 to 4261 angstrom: 0.77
